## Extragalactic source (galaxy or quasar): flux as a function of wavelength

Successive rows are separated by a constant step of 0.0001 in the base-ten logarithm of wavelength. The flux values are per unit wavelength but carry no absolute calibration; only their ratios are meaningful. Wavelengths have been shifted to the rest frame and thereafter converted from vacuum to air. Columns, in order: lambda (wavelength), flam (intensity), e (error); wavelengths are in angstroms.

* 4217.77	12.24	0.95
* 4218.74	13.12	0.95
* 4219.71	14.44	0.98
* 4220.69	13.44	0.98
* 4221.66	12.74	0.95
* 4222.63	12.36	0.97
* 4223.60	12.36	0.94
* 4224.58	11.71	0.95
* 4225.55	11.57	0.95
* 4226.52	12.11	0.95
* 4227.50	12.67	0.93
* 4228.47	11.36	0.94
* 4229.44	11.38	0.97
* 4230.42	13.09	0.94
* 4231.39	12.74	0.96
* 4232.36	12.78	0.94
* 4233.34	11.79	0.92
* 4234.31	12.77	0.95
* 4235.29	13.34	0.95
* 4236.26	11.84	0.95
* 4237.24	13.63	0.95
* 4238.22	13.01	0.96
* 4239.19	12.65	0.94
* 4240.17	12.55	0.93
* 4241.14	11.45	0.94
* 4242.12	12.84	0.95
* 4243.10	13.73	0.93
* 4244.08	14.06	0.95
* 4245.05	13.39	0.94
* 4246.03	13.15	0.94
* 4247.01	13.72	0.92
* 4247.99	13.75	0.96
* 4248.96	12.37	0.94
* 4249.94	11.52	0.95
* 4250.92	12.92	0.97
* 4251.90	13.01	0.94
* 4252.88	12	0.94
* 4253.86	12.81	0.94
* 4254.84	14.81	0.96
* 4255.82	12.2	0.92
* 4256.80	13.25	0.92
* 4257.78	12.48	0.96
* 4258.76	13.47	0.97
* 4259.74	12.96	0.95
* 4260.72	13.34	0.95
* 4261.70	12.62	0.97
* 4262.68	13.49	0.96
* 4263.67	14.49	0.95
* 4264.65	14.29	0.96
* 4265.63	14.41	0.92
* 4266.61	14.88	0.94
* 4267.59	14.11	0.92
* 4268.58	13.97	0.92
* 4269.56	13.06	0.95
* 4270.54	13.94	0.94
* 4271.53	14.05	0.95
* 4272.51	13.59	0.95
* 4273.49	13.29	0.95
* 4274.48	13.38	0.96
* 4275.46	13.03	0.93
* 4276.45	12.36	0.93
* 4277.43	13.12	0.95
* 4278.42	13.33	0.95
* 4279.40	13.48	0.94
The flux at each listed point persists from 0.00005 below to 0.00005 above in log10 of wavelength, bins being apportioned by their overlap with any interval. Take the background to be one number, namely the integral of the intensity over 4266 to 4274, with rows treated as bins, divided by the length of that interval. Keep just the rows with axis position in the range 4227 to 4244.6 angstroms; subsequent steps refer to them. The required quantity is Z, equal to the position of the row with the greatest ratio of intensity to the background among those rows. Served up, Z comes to 4244.08 angstroms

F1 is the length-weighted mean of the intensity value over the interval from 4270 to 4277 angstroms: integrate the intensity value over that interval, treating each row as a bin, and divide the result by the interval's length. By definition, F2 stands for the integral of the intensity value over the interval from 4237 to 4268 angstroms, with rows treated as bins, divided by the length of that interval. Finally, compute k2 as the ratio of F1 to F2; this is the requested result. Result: 1.01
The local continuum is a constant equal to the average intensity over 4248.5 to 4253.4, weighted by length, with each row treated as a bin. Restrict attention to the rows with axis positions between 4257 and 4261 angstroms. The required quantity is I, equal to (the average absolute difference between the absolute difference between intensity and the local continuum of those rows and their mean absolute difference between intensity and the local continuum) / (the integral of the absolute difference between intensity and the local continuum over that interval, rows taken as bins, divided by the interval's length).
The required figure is 0.48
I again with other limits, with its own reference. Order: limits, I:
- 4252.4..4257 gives 0.75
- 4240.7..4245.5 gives 0.32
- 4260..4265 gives 0.48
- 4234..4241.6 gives 0.45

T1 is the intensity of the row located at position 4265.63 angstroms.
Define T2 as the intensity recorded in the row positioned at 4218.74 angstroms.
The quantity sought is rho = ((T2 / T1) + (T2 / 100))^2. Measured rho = 1.1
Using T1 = 14.41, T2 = 13.12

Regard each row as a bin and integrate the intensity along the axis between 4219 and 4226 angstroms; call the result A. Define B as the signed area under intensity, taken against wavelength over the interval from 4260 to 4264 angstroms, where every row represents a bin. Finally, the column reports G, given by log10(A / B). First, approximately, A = 89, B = 54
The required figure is 0.22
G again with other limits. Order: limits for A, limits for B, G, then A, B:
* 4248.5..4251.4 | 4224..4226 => 0.18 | 36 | 23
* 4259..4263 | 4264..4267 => 0.08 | 52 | 44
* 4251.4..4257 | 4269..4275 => -0.05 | 73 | 81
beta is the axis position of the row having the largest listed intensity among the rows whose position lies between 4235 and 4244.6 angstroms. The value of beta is 4244.08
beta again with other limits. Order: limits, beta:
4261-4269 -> 4266.61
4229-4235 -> 4230.42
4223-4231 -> 4230.42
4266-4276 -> 4266.61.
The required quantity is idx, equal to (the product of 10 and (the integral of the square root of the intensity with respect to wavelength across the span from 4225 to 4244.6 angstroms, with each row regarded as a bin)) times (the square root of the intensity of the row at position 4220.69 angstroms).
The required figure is 2547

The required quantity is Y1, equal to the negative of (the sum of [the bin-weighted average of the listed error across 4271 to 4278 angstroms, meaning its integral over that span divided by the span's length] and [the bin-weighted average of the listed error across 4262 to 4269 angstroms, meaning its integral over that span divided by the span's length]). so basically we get -1.88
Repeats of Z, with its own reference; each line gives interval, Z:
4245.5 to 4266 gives 4254.84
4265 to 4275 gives 4266.61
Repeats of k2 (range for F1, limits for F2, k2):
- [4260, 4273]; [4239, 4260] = 1.07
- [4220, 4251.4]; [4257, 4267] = 0.93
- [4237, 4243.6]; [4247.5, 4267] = 0.97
